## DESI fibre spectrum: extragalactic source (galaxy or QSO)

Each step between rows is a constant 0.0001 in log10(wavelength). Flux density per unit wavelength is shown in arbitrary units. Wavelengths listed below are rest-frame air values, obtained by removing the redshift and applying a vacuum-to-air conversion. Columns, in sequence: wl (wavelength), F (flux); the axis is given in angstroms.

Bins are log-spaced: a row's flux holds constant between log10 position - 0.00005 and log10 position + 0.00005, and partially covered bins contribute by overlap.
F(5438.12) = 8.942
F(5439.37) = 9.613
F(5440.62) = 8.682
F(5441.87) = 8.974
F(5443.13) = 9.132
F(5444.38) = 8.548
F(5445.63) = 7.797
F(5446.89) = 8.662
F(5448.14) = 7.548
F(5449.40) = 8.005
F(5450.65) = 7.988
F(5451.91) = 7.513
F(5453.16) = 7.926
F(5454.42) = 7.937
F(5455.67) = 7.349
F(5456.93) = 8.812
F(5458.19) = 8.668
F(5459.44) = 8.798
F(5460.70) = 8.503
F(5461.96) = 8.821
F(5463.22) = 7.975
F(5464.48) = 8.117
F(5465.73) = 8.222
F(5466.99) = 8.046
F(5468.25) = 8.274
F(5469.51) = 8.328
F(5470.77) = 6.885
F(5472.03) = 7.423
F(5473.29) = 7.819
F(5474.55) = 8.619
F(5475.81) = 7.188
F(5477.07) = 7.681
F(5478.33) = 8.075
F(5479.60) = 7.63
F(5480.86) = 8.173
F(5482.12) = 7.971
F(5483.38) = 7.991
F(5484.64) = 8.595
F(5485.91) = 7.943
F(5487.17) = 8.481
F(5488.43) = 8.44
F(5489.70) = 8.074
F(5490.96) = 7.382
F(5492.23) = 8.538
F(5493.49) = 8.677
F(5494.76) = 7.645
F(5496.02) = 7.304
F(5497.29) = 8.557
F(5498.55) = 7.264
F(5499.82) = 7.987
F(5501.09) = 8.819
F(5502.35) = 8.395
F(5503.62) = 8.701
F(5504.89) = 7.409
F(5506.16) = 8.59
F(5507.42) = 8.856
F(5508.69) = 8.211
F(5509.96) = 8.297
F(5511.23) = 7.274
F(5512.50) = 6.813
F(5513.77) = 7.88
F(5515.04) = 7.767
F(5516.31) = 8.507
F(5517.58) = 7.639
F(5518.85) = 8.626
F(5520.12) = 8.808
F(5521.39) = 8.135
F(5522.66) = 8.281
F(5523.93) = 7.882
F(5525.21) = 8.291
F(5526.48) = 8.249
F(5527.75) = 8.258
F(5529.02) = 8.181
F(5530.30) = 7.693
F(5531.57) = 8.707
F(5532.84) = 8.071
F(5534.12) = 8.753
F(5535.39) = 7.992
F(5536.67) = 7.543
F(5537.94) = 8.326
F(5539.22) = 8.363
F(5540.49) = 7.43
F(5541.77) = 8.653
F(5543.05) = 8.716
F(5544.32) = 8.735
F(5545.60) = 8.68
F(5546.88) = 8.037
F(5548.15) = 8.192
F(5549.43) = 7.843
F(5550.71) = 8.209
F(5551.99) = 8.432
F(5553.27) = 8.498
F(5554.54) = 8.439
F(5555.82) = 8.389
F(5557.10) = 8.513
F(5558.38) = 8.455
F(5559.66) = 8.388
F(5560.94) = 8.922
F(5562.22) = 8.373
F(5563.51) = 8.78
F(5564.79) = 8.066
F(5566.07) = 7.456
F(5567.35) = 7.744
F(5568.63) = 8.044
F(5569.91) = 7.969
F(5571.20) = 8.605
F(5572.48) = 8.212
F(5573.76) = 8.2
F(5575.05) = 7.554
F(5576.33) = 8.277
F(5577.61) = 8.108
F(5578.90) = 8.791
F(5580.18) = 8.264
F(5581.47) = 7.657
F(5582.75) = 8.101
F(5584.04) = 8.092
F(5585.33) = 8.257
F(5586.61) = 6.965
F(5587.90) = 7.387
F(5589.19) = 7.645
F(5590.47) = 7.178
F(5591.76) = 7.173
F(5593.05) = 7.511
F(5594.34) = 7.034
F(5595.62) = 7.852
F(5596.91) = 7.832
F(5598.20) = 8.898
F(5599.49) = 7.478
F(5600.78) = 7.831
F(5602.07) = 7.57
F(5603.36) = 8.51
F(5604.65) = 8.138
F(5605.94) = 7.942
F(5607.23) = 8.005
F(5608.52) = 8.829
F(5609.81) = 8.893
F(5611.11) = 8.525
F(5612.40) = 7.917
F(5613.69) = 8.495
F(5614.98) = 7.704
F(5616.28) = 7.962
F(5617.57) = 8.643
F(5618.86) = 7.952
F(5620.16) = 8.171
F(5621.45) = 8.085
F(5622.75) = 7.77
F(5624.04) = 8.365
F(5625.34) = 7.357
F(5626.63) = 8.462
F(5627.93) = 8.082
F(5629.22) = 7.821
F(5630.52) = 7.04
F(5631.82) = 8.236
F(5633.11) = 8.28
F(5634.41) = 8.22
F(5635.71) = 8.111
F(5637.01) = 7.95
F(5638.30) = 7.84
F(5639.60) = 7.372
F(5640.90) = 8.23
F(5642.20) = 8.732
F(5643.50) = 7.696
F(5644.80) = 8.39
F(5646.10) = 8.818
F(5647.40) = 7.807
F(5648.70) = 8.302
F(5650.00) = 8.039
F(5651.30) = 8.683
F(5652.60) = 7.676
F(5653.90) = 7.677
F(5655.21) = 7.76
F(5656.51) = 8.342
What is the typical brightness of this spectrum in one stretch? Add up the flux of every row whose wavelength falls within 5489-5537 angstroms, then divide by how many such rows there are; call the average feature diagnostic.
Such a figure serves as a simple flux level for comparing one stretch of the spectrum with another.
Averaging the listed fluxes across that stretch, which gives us 8.11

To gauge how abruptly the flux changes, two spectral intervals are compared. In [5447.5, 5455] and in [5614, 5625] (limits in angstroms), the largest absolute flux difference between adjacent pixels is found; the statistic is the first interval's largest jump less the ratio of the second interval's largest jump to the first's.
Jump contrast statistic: -1.0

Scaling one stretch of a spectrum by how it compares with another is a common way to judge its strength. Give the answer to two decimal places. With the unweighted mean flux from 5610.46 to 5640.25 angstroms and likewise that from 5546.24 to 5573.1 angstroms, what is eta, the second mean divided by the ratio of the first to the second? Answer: 8.52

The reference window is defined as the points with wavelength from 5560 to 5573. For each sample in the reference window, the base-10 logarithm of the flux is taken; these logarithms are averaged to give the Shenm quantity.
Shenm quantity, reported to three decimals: 0.914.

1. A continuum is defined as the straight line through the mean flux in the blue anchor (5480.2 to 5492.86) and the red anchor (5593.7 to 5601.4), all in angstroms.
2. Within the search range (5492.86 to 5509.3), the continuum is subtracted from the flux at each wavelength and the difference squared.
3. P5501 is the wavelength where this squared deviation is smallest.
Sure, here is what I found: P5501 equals 5508.69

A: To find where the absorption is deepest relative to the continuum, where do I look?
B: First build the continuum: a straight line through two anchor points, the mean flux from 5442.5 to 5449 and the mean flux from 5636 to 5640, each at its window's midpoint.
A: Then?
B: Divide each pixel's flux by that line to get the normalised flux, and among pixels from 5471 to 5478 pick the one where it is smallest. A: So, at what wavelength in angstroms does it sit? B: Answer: 5475.81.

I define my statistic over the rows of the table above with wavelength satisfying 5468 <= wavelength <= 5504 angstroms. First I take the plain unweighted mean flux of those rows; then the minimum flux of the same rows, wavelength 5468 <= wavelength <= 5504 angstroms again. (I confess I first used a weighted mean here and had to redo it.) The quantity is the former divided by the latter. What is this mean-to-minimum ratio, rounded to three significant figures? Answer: 1.17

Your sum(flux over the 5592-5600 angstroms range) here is 47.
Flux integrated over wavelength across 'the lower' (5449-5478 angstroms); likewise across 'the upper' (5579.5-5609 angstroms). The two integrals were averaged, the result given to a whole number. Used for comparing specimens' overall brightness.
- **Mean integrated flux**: 232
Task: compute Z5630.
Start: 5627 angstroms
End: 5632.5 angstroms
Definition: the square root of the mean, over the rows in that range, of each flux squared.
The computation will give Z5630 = 7.81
